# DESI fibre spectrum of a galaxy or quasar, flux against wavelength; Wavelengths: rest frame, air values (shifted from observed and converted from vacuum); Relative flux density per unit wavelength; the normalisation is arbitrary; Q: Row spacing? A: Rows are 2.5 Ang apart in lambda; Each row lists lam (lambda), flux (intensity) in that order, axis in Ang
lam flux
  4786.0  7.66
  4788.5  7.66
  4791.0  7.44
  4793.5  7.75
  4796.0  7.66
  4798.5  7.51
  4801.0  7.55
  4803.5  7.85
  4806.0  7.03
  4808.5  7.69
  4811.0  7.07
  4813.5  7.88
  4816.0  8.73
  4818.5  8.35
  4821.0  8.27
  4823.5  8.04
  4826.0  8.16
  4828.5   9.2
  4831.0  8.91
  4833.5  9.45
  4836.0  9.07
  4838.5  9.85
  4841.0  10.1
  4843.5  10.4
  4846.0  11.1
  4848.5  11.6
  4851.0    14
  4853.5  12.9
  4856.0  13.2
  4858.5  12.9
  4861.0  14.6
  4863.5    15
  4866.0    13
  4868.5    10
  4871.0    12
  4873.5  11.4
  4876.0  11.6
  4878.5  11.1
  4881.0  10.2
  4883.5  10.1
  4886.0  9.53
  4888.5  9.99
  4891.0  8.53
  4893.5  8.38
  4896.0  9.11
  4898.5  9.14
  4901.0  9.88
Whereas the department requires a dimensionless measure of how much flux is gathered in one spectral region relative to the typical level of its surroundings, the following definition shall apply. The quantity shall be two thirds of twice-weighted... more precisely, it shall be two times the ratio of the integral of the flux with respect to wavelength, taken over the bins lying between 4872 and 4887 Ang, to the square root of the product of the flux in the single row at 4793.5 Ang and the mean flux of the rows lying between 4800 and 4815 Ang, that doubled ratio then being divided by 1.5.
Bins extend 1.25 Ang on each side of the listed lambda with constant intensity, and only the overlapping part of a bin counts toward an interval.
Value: 28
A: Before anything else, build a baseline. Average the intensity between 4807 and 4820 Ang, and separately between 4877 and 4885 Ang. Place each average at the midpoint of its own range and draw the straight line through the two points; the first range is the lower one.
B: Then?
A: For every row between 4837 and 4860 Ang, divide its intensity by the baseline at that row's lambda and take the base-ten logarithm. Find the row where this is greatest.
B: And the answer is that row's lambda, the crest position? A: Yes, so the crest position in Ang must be 4851.0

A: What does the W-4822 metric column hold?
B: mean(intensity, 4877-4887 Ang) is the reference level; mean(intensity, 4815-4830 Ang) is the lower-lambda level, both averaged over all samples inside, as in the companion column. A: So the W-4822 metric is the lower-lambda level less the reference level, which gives -1.8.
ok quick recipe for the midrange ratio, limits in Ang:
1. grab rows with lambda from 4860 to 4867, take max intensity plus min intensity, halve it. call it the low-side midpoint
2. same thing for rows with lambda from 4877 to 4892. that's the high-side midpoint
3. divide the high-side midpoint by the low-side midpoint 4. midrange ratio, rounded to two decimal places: 0.70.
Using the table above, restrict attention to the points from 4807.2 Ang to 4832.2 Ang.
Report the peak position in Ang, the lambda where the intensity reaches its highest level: 4828.5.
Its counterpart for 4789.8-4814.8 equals 4813.5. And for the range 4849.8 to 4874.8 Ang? 4863.5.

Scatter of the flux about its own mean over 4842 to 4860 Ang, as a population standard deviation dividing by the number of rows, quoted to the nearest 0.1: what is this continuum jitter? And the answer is 1.2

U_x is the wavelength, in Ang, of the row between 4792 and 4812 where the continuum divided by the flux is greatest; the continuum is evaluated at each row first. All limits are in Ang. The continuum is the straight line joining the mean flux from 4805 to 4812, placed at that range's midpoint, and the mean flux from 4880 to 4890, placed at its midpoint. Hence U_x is 4811.0 Ang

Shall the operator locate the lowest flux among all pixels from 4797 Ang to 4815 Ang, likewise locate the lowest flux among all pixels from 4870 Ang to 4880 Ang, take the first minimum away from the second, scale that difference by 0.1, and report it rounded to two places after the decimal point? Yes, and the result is 0.41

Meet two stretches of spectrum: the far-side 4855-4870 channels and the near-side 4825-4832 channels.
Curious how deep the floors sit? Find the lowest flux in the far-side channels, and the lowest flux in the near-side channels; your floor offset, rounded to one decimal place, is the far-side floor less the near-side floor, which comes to 1.8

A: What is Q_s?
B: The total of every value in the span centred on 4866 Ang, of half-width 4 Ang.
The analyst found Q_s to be 38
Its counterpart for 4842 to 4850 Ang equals 33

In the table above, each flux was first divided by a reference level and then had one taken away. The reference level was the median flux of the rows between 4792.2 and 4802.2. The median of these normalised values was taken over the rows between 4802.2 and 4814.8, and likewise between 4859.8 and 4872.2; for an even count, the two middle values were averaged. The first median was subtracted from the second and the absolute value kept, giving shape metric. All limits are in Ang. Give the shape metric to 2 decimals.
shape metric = 0.70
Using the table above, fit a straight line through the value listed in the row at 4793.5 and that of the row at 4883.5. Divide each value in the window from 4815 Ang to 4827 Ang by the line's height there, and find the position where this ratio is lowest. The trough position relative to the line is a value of 4823.5 Ang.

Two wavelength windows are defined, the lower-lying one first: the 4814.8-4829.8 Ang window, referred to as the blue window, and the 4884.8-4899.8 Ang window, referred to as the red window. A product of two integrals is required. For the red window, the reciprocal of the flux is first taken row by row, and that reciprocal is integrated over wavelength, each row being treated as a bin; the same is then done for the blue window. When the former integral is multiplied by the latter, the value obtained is 2.9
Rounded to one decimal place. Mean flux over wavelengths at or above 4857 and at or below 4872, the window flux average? 12.9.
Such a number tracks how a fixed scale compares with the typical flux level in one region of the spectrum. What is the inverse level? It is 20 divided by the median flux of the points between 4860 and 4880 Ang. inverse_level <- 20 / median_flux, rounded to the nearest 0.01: 1.69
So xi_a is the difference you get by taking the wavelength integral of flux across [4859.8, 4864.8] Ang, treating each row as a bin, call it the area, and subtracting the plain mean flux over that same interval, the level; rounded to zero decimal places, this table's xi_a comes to 59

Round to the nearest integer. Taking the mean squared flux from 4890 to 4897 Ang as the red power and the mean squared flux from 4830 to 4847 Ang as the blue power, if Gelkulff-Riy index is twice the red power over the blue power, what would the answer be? 2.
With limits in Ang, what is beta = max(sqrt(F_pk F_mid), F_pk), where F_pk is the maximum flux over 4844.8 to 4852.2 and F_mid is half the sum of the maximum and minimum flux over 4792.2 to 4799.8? 14.0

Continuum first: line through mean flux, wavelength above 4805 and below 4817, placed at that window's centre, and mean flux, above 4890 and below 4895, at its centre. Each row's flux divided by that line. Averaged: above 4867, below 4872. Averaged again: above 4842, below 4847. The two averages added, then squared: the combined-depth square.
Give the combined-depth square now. 7.2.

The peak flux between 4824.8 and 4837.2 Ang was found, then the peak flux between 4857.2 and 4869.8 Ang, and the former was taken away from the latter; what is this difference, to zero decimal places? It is 6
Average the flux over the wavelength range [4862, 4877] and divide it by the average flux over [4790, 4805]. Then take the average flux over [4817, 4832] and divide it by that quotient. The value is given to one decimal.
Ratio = 5.3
